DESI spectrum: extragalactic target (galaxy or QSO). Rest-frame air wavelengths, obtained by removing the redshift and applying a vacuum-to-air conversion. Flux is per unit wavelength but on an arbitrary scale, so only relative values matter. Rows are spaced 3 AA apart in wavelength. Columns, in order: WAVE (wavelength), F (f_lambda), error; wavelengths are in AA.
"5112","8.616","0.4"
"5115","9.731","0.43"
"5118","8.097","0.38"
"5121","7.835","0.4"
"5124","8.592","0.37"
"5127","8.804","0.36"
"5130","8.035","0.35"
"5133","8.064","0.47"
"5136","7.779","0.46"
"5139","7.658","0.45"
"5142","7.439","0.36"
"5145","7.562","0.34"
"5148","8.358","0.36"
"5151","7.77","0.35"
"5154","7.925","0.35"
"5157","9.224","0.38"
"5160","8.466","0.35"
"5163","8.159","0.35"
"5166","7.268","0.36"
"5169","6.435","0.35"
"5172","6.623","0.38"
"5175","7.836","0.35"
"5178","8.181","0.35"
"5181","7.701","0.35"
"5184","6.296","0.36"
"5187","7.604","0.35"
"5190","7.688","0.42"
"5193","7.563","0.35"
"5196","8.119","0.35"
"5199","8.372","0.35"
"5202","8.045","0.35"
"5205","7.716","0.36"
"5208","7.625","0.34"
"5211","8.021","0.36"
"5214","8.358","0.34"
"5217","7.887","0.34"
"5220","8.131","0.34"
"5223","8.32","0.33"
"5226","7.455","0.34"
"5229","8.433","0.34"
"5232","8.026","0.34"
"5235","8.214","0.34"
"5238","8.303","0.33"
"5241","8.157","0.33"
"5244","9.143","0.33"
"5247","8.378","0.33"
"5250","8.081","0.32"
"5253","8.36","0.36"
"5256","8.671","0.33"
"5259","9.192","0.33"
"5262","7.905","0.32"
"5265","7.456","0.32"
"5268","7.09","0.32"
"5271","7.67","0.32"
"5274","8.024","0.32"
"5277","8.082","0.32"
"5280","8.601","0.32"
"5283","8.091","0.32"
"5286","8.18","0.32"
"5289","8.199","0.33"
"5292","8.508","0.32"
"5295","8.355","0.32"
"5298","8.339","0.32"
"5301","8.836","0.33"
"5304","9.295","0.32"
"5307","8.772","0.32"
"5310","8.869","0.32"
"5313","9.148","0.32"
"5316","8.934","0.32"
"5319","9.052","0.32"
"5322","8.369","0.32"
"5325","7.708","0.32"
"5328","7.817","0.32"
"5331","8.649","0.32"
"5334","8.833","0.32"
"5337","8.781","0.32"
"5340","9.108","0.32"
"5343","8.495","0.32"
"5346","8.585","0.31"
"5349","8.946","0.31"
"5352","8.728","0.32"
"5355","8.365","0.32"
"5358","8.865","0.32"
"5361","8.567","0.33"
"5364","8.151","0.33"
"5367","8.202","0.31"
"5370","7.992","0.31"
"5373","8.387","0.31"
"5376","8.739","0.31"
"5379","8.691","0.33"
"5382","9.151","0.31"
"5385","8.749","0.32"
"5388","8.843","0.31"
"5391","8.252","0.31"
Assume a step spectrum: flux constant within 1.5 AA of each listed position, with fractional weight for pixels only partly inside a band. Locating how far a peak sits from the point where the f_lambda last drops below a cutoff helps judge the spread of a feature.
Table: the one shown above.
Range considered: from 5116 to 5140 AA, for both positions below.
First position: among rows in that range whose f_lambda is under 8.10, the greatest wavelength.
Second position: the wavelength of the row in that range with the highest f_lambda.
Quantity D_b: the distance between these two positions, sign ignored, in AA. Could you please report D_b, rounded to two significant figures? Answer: 12 AA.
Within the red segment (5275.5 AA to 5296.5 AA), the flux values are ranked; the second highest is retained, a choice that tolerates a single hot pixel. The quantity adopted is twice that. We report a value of 17.0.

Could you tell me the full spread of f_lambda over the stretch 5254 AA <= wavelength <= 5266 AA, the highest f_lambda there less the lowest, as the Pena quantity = 1.7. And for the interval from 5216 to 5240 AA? 1.0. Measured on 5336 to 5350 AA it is 0.6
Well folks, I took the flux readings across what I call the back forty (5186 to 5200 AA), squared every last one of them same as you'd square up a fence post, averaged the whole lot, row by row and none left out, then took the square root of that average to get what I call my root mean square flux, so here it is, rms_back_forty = 7.9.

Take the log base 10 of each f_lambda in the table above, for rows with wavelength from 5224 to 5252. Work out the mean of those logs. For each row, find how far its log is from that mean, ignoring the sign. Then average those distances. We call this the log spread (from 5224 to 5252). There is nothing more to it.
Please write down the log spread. 0.015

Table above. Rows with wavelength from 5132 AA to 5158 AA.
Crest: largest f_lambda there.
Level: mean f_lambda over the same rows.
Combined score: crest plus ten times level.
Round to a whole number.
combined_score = 89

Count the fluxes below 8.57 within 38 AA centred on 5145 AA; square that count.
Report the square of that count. 121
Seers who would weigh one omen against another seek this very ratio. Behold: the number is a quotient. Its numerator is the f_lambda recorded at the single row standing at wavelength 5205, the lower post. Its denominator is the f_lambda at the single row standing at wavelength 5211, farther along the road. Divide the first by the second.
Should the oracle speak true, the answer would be 0.96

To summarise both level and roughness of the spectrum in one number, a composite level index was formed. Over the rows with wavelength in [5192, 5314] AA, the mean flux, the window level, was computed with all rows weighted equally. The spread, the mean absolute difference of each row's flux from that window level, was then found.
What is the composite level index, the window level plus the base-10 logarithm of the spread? 7.81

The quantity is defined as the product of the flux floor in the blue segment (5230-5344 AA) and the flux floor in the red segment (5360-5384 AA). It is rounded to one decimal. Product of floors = 56.7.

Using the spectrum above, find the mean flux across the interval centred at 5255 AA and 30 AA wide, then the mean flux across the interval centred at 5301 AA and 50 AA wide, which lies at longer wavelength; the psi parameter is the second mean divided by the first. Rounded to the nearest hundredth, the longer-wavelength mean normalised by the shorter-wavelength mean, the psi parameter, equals 1.04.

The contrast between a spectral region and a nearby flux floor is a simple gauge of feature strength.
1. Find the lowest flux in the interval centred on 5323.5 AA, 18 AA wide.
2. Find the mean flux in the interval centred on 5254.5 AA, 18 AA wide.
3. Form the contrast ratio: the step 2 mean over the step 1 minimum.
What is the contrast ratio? 1.09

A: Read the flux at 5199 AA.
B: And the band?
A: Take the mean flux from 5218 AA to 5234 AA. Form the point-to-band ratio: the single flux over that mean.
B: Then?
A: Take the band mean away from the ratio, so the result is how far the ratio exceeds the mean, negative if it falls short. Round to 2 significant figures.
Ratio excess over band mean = -7.0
